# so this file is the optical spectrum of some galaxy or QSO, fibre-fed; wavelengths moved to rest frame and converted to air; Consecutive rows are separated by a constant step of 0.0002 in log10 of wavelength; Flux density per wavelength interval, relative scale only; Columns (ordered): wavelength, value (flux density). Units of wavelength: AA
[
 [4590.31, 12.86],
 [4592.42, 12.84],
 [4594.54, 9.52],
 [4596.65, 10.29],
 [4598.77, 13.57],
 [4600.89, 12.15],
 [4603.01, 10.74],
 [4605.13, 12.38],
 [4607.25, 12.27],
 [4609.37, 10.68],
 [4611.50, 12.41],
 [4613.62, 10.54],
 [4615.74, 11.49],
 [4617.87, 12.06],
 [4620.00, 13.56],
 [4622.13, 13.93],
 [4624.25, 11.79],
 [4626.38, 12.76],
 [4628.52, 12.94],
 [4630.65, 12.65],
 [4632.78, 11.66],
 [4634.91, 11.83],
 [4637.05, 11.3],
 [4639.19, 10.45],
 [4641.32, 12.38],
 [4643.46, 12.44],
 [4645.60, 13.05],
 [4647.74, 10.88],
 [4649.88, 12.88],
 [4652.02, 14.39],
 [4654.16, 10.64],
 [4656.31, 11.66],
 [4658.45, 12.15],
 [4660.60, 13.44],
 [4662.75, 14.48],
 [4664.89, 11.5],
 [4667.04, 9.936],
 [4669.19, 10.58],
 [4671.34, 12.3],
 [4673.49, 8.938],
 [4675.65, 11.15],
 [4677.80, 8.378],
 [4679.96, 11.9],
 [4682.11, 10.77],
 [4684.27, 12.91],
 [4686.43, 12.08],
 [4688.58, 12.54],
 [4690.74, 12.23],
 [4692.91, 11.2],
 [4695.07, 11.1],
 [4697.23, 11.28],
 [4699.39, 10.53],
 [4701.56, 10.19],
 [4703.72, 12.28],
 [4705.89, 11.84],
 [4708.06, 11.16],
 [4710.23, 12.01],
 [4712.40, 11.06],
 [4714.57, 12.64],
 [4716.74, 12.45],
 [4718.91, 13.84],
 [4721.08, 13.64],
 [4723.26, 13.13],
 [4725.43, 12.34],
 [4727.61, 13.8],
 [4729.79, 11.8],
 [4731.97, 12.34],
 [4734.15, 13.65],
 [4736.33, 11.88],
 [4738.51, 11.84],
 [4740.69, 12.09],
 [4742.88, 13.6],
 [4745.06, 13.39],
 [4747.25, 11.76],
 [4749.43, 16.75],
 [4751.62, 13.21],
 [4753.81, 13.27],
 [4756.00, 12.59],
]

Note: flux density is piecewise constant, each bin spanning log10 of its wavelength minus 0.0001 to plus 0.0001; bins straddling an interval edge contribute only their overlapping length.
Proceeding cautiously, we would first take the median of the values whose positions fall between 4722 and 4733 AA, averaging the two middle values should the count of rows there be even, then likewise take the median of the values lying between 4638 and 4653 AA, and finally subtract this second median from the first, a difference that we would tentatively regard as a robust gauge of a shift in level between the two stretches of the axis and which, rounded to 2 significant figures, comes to -0.10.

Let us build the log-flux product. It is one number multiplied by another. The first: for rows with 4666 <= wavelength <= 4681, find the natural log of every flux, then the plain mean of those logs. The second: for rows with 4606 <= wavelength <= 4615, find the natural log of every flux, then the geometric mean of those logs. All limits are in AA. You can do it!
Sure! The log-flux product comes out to 5.7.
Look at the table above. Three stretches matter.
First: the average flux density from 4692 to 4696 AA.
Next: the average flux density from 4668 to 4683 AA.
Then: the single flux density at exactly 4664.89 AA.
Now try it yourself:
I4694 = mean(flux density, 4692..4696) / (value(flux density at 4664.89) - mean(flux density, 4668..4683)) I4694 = 12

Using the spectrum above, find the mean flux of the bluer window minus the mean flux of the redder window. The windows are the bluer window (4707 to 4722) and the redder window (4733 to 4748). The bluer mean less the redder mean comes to -0.2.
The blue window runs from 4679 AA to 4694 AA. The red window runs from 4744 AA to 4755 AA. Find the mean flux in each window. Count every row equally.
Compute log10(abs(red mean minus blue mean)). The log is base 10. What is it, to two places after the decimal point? 0.24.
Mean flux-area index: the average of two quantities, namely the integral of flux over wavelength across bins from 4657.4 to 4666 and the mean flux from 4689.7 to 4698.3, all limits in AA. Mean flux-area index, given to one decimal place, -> 61.1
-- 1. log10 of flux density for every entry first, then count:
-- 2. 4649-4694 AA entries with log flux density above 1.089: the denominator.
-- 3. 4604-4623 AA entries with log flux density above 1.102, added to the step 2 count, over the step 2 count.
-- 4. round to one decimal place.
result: 1.3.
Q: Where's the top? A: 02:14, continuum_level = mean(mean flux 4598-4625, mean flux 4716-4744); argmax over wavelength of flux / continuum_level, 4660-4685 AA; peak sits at 4662.75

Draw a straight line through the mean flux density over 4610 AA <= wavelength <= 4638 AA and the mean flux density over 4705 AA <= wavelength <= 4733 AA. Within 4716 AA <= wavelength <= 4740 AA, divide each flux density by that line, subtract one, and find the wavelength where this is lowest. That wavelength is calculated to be 4729.79 AA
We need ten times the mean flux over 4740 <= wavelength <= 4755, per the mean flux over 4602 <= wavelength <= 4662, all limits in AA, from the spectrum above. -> 11.1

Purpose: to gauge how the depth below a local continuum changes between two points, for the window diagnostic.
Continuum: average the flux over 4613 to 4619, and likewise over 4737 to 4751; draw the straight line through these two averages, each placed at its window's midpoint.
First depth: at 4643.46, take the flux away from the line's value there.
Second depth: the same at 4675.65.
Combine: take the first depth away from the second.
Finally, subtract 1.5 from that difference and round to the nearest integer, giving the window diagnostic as 0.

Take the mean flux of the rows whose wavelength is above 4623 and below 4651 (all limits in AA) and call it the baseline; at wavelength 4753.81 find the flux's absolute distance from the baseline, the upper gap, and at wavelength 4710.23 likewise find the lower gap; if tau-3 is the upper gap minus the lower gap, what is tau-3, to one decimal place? 1.1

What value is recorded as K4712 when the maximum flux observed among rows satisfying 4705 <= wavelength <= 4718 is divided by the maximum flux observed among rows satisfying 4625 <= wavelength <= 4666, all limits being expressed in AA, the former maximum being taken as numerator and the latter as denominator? 0.87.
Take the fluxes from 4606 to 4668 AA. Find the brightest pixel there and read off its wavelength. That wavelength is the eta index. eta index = 4662.75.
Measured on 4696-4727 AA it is 4718.91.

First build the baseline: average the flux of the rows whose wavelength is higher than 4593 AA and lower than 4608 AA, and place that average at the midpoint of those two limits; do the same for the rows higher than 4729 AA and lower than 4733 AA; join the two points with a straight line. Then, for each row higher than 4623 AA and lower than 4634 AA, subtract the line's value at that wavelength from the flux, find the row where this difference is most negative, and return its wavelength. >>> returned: 4632.78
